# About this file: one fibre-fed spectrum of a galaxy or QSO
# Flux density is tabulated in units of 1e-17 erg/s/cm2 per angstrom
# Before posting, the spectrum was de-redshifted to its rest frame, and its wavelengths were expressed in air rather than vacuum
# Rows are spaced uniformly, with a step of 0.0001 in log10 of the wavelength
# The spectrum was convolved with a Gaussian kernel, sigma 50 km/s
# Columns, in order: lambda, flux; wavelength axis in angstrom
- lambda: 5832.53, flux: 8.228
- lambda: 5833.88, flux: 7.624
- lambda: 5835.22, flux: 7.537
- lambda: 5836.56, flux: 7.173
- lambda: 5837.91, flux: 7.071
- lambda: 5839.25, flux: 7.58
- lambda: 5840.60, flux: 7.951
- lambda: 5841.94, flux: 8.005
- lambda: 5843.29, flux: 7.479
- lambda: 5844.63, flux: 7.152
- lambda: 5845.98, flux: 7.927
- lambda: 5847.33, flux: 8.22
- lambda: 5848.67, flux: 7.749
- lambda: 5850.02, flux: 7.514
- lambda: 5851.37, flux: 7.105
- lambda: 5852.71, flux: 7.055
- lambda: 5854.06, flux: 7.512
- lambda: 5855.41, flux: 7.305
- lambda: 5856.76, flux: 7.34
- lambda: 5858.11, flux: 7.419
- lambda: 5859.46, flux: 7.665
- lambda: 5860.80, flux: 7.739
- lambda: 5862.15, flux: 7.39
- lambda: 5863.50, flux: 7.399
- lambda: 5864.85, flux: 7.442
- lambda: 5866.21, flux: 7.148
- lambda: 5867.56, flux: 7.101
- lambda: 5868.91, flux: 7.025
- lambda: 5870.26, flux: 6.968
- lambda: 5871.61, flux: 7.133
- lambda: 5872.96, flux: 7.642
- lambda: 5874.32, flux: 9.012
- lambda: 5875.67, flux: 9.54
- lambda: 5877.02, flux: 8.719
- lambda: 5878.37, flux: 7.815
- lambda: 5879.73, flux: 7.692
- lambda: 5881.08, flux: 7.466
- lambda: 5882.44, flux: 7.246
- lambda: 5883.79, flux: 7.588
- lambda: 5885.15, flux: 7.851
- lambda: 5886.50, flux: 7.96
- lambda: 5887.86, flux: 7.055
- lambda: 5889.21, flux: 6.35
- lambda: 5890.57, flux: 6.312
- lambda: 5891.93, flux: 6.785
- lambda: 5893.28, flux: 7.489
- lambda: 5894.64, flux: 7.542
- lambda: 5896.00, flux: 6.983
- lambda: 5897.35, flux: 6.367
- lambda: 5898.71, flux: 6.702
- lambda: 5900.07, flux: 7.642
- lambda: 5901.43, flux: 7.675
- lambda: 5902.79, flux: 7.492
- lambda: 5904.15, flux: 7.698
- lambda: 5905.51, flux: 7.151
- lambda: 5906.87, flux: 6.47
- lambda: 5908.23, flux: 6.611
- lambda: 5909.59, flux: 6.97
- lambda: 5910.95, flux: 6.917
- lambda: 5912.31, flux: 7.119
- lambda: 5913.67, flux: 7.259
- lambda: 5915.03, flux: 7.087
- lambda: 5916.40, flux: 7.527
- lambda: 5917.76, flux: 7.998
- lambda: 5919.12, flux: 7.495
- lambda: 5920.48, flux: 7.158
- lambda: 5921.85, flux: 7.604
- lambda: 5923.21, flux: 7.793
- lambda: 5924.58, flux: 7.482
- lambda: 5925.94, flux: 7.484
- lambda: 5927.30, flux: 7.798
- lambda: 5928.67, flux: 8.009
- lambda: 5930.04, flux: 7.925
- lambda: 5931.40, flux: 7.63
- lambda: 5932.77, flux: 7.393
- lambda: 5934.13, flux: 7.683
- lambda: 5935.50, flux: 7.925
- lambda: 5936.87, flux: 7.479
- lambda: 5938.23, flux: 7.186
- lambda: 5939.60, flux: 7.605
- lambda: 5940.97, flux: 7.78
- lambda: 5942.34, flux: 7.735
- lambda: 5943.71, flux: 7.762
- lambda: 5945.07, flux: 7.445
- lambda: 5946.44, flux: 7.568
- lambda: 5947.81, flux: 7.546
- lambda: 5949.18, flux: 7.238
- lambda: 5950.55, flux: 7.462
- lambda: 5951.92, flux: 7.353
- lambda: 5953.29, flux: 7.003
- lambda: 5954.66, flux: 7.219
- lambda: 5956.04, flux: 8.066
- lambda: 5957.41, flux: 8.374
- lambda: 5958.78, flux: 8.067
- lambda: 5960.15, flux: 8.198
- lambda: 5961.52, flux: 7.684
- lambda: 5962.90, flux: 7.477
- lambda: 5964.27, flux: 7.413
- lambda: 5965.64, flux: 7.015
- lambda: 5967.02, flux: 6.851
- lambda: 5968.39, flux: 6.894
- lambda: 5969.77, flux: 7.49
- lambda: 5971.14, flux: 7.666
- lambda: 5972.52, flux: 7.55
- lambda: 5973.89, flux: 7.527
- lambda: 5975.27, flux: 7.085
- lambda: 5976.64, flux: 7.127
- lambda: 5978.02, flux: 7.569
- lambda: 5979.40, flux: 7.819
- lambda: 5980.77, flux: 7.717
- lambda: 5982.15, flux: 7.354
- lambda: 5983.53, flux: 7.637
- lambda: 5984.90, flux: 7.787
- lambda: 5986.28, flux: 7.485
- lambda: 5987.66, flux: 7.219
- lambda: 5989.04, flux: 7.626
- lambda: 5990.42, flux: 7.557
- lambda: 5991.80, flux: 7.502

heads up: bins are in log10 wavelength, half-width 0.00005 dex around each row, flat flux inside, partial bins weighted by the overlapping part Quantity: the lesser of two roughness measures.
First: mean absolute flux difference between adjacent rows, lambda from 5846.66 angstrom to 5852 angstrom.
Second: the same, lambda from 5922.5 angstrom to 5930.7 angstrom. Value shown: 0.184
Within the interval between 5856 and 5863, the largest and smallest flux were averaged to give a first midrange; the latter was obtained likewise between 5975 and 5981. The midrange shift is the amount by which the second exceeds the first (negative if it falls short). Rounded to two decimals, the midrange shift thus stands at -0.09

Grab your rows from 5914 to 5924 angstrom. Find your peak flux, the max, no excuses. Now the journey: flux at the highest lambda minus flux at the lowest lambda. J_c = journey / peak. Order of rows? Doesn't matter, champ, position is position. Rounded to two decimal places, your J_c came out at 0.09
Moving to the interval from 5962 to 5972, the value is 0.02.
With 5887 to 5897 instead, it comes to -0.01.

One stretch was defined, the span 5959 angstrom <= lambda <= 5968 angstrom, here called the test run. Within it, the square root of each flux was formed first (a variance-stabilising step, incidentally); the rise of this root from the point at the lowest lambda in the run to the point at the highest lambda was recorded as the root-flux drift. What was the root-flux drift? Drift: -0.25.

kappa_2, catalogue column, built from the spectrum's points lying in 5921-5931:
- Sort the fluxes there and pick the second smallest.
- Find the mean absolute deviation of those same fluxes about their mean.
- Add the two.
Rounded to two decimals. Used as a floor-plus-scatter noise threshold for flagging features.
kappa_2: 7.66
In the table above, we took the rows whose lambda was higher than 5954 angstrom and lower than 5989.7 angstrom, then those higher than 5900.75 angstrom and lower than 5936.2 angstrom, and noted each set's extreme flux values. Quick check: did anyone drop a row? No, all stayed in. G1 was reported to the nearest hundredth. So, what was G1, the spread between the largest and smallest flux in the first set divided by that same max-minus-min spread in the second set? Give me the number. 0.99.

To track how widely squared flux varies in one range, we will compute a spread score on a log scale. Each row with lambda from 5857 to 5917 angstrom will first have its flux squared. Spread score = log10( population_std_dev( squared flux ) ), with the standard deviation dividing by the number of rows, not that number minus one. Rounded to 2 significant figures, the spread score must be 0.99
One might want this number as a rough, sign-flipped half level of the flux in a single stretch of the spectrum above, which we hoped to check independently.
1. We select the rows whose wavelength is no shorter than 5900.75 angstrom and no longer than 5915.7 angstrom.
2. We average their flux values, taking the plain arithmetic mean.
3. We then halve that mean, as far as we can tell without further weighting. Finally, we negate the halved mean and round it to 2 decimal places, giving -3.57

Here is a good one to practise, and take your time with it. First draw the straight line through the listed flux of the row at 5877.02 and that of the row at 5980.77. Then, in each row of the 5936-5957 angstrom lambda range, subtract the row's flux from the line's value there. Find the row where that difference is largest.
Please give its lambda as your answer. 5953.29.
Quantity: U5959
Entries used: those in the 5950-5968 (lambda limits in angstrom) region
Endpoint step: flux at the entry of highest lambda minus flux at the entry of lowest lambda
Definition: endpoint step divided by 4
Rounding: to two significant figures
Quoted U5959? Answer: -0.15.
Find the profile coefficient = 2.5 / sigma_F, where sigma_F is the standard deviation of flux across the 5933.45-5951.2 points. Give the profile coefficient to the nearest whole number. 12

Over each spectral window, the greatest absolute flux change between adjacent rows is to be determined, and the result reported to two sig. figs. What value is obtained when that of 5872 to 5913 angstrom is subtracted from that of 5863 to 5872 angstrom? -1.1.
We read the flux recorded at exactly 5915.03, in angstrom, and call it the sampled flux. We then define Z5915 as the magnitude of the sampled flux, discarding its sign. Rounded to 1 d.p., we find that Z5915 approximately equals 7.1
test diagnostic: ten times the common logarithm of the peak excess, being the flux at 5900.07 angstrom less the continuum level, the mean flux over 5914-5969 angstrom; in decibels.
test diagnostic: -11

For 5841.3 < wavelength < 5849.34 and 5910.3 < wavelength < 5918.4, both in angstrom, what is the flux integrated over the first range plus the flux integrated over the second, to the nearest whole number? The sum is 122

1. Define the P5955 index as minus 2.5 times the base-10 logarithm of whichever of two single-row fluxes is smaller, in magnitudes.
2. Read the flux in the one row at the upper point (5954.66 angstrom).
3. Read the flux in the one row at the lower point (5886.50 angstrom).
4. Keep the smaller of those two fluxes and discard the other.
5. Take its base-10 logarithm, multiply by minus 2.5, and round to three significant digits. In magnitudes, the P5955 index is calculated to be -2.15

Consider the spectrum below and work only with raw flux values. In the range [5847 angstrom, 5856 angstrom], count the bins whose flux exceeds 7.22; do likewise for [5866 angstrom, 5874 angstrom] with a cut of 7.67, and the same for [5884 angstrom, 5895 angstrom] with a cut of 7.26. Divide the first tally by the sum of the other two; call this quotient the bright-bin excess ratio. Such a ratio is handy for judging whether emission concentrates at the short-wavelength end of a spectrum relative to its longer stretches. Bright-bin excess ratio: 1.25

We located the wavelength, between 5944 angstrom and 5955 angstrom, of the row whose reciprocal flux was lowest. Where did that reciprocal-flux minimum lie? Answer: 5946.44 angstrom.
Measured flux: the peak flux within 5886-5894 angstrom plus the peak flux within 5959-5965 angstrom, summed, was 16.2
